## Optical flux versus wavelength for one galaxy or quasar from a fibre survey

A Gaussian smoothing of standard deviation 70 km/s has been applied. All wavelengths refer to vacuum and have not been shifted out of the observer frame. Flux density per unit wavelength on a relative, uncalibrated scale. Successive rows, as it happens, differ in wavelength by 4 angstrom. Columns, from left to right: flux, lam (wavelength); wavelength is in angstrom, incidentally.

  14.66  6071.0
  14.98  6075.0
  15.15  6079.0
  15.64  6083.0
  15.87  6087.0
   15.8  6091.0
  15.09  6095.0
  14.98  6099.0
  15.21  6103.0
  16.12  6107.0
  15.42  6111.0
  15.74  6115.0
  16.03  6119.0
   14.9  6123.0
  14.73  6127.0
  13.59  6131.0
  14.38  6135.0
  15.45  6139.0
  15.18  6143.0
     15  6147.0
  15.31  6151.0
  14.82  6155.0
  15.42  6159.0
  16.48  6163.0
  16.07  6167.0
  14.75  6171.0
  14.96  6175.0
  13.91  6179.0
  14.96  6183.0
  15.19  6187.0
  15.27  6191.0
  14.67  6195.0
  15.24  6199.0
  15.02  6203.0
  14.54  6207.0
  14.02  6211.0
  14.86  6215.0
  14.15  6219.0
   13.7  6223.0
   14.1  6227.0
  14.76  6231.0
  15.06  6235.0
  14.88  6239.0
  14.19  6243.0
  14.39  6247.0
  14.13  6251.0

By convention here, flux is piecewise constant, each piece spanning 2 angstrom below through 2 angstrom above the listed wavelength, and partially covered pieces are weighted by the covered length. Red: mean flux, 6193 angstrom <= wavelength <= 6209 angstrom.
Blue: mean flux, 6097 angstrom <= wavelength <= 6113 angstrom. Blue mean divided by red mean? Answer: 1.04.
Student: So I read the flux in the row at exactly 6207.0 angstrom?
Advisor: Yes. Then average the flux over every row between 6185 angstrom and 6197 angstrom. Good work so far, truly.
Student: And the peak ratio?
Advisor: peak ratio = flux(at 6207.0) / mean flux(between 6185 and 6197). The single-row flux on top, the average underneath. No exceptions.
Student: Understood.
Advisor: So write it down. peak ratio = 0.967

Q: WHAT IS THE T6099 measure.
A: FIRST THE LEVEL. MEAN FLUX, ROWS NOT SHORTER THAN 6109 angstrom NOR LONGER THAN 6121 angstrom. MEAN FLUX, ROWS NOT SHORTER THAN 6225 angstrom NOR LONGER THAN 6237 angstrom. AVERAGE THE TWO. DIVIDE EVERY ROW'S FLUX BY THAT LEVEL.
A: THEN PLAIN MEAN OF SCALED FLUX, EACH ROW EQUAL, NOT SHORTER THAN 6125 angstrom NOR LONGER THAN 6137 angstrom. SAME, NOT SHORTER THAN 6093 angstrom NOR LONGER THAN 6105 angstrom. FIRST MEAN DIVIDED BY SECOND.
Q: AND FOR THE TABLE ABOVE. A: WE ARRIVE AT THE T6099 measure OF 0.94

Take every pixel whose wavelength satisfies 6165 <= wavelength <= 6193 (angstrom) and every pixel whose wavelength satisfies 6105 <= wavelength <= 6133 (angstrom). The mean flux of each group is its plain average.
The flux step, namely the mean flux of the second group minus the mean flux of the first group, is 0.2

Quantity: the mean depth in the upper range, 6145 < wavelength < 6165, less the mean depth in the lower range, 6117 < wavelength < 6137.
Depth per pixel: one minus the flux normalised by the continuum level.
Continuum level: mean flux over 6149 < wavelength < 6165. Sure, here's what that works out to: -0.04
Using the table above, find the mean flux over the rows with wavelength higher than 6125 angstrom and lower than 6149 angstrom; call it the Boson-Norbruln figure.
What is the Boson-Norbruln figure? 14.7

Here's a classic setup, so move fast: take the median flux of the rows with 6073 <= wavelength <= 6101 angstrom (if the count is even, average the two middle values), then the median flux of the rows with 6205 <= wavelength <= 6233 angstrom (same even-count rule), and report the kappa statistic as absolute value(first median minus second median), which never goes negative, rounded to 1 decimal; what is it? 1.0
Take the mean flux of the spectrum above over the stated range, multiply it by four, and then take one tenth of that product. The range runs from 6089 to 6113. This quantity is 6.17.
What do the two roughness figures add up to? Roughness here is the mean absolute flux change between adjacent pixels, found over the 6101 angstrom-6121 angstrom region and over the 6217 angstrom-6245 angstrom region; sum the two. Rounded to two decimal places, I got 1.00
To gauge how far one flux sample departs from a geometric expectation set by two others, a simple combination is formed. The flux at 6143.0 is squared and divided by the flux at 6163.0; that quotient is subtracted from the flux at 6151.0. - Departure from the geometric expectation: 1.3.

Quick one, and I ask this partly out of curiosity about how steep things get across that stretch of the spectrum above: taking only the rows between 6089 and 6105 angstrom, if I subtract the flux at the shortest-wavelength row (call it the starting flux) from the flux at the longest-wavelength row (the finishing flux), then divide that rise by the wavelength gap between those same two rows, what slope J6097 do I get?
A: -0.049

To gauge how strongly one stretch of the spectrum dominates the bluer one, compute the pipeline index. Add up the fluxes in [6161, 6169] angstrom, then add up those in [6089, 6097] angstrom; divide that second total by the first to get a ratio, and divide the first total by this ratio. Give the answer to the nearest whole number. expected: 34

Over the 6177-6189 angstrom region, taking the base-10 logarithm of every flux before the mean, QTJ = 1.17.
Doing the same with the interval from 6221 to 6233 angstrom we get 1.15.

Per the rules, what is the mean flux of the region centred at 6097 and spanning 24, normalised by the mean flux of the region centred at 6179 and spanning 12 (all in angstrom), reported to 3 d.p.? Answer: 1.062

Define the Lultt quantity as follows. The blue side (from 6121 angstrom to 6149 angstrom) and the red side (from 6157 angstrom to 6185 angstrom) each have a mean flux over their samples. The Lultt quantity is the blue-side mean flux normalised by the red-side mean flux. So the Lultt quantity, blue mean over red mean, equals 0.97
